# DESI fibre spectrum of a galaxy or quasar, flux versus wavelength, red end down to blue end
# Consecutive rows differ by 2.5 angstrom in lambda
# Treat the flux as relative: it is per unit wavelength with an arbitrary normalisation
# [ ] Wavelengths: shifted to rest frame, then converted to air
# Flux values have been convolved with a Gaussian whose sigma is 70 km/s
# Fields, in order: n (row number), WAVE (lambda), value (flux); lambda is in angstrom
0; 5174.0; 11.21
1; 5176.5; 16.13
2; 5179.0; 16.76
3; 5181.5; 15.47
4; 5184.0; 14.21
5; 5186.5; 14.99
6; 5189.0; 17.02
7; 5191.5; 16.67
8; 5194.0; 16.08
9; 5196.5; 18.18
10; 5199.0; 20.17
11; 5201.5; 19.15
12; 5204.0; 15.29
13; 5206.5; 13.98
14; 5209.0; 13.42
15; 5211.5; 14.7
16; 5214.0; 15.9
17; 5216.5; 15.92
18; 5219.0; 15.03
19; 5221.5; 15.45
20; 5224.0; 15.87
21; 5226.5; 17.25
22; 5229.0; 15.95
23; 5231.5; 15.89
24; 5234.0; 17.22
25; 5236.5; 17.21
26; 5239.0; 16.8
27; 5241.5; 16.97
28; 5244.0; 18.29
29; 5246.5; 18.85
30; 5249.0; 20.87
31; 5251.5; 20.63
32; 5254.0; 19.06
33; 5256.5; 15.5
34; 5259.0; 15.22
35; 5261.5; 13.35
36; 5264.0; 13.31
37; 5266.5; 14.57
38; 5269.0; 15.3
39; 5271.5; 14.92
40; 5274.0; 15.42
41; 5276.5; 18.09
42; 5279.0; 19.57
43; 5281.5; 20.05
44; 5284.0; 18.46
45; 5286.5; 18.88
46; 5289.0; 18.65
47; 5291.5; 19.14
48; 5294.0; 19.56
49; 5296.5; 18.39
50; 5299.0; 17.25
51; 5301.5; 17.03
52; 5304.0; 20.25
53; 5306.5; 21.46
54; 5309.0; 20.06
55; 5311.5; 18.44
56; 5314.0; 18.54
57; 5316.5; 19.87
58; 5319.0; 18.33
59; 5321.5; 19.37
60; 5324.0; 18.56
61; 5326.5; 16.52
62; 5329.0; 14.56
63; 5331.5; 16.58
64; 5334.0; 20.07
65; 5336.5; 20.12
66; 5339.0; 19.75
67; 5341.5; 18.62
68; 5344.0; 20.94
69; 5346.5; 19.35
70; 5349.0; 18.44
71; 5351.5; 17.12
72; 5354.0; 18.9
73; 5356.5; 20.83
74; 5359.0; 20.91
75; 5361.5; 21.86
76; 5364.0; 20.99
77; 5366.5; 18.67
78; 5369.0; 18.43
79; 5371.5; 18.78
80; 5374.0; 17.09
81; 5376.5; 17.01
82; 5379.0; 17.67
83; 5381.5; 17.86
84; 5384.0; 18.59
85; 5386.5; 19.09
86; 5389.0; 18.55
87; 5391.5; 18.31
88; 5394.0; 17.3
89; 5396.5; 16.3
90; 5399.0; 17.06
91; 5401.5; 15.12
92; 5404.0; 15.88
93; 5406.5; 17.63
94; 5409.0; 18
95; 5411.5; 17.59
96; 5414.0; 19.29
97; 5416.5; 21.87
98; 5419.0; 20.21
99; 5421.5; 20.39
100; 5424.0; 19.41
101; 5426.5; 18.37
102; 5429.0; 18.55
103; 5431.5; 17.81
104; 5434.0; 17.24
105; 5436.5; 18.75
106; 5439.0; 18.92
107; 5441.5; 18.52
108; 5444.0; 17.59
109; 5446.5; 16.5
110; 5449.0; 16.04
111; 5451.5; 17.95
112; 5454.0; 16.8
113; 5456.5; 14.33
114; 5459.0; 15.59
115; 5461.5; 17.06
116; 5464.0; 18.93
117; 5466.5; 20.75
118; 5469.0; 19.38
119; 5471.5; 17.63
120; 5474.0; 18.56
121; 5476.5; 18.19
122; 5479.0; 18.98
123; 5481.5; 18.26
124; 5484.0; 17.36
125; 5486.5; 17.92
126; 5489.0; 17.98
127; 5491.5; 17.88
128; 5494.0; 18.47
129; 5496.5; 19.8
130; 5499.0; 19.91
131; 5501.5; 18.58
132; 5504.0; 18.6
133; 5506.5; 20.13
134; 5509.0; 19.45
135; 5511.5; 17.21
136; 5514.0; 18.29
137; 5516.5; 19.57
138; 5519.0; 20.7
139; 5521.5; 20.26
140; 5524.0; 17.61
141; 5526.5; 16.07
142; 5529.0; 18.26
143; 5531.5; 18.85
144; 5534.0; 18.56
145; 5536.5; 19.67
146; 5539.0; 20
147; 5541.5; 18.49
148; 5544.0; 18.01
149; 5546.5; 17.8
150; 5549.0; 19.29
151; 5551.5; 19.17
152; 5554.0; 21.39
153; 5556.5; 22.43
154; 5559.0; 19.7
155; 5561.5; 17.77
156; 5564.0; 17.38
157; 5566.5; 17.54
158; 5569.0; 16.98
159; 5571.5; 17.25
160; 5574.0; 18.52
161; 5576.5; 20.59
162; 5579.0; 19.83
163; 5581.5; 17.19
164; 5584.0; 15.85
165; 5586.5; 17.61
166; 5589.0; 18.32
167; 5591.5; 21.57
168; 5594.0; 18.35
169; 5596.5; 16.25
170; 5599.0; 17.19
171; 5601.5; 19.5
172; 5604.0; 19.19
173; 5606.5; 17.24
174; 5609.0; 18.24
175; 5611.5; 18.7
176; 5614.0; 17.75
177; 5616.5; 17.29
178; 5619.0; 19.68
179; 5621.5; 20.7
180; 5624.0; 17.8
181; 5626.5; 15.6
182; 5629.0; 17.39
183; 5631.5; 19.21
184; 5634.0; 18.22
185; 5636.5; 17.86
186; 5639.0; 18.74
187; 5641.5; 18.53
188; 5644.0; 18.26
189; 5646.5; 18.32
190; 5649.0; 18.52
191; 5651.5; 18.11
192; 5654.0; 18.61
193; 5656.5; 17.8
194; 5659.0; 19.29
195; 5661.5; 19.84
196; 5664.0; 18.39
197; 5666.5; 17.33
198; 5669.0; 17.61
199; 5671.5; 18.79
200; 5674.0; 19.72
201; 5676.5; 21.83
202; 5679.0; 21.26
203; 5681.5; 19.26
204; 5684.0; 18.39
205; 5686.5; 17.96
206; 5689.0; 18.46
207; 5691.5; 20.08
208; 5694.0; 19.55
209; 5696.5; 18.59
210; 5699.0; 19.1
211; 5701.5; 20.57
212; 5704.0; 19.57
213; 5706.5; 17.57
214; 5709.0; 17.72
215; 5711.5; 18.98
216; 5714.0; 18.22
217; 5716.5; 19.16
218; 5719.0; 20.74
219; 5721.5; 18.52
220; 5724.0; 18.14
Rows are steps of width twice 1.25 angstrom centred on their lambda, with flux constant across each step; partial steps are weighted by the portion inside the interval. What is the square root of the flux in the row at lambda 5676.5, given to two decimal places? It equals 4.67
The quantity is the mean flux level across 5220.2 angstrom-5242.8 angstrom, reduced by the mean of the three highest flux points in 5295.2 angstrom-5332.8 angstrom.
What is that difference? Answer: -4.1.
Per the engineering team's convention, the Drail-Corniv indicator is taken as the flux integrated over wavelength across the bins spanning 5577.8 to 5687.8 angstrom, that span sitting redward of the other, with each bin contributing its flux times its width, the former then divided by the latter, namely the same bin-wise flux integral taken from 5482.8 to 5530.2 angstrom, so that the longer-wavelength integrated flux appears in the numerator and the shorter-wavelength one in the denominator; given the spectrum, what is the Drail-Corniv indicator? 2.3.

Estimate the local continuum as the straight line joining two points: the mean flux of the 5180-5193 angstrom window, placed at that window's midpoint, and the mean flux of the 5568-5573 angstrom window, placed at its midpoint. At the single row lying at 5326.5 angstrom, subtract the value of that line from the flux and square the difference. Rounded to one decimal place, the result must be 0.1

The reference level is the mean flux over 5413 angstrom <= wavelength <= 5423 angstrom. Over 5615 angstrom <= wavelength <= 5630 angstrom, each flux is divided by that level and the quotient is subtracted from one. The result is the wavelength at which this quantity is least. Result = 5621.5 angstrom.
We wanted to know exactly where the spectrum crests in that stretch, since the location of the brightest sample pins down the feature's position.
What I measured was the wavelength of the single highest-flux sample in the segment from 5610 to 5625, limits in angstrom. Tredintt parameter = 5621.5 angstrom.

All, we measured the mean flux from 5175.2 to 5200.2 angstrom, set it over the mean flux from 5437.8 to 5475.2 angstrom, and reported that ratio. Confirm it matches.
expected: 0.939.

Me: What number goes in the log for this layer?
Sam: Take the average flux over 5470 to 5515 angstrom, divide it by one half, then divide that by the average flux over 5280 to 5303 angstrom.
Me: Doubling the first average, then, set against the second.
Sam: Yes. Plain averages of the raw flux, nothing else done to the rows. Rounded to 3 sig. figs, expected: 1.99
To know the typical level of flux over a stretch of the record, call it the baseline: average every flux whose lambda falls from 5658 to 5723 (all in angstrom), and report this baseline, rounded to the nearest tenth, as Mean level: 19.1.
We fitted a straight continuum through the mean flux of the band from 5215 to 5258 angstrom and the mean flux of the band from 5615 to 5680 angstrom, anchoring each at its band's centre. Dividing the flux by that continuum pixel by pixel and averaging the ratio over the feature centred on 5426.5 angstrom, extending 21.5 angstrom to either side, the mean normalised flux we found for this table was 1.04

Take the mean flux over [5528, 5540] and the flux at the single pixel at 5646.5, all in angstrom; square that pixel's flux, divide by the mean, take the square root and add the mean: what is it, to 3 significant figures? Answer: 23.3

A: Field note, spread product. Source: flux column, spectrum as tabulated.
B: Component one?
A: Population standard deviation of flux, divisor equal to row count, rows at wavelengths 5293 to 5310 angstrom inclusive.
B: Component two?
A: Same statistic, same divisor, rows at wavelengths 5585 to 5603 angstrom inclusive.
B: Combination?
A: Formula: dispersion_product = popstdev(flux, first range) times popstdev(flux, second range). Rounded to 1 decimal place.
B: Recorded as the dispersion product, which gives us 2.4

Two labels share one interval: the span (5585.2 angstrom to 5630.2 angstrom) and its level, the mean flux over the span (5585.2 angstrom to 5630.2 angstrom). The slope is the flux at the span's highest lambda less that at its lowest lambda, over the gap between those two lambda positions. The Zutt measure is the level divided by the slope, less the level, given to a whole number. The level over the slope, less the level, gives -3542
